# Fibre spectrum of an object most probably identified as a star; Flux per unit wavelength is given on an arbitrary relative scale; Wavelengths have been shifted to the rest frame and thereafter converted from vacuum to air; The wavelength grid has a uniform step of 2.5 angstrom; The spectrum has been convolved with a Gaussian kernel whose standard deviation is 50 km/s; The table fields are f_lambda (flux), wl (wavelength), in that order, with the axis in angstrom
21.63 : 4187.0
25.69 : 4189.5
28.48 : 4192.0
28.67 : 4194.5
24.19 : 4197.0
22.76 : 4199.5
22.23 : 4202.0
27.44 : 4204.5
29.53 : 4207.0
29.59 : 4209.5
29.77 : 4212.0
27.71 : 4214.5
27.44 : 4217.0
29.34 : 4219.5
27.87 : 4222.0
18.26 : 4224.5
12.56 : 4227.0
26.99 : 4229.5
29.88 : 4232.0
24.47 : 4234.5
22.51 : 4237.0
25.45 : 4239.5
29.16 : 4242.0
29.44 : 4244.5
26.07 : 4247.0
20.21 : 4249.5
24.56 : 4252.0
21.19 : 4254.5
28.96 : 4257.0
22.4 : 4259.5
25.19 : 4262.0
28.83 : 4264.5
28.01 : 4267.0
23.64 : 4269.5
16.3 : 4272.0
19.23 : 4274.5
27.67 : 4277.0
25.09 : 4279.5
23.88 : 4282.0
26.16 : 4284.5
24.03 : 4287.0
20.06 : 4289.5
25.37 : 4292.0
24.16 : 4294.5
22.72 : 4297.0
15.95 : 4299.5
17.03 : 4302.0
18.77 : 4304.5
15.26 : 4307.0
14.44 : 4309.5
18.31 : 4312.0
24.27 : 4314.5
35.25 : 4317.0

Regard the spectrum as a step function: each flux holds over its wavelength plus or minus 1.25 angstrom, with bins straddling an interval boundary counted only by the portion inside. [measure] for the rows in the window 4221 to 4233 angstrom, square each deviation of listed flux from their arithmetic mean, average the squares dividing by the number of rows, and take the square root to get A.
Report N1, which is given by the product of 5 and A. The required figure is 33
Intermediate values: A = 6.6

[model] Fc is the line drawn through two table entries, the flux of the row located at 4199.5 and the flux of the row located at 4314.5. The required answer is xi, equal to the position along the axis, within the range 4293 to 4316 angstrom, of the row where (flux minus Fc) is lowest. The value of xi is 4309.5 angstrom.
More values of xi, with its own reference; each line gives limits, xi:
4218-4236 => 4227.0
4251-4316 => 4309.5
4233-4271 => 4249.5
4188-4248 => 4227.0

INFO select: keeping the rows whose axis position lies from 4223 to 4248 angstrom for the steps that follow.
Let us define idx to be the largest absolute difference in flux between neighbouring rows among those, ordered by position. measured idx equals 14.4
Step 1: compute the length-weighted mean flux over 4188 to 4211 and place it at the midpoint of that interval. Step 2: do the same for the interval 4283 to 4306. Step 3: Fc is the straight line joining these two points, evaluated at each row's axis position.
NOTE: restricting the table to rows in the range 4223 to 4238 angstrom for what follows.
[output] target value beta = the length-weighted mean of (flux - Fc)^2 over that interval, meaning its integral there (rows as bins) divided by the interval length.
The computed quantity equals 40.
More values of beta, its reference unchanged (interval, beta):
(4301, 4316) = 22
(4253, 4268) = 16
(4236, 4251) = 12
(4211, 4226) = 18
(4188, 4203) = 8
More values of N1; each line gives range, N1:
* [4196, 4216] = 15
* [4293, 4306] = 16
